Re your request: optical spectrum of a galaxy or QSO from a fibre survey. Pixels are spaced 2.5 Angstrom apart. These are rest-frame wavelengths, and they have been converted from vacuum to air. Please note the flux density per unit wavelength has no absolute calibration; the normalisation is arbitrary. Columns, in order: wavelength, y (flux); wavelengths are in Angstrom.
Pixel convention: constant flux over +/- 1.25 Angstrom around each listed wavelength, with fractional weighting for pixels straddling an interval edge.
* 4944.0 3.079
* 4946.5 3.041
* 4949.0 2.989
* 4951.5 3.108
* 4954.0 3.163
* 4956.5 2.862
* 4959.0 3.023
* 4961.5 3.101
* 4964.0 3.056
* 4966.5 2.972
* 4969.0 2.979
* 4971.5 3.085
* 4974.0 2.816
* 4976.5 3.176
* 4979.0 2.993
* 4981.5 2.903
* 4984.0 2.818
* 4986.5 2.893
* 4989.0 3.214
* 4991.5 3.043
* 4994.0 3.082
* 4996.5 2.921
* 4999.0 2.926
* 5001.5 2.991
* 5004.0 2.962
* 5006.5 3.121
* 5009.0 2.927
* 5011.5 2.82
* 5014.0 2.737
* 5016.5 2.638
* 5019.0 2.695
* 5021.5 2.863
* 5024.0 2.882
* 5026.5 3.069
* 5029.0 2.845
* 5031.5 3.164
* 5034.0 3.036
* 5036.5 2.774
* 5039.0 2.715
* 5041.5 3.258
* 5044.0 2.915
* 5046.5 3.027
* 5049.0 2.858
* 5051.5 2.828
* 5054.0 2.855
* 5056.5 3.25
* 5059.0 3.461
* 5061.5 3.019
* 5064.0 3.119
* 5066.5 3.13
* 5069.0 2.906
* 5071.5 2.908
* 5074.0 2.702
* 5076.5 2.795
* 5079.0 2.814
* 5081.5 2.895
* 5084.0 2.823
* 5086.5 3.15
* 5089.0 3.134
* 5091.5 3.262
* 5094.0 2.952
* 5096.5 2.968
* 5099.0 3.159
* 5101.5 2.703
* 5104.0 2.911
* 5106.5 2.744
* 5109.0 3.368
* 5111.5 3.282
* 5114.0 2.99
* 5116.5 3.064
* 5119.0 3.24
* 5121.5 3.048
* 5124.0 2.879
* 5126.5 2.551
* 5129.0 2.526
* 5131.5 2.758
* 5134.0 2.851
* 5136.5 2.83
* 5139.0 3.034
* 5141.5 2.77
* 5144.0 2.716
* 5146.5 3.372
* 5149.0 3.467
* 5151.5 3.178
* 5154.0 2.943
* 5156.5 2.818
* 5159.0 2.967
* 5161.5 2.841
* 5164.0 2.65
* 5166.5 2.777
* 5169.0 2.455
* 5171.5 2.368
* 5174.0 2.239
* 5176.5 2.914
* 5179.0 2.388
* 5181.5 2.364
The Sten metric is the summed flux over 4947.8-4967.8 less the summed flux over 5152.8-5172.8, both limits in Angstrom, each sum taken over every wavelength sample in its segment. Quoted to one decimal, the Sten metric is 2.5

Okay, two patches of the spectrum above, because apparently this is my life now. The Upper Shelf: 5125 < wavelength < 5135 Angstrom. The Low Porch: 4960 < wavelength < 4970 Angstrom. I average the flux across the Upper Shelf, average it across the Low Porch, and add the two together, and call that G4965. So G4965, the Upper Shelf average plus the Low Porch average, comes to 5.70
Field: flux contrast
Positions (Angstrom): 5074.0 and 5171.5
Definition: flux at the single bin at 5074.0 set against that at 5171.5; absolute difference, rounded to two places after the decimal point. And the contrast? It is 0.33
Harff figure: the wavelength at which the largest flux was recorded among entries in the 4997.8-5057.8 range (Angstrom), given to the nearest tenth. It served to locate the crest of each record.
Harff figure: 5041.5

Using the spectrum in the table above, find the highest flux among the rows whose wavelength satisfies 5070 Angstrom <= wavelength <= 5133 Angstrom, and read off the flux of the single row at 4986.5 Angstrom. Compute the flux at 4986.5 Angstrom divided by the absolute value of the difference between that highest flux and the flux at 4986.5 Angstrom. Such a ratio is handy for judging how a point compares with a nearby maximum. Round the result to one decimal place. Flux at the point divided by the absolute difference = 6.1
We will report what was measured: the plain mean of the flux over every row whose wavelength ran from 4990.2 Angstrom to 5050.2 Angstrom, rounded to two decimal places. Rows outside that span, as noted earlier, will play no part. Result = 2.93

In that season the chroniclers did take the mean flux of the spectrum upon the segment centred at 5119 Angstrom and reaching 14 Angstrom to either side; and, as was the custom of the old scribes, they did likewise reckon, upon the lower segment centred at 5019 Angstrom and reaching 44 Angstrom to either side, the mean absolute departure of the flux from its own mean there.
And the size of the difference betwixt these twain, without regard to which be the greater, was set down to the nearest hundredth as 2.81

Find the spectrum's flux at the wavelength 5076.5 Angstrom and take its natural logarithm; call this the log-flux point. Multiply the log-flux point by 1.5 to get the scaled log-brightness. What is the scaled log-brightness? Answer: 1.54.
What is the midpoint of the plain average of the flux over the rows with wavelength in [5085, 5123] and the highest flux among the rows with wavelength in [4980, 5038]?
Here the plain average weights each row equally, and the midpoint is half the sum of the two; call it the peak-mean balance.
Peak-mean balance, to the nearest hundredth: 3.14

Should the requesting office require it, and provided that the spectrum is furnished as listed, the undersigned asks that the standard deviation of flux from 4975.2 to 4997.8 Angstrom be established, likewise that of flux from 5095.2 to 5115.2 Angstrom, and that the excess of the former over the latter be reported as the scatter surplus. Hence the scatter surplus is -0.10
